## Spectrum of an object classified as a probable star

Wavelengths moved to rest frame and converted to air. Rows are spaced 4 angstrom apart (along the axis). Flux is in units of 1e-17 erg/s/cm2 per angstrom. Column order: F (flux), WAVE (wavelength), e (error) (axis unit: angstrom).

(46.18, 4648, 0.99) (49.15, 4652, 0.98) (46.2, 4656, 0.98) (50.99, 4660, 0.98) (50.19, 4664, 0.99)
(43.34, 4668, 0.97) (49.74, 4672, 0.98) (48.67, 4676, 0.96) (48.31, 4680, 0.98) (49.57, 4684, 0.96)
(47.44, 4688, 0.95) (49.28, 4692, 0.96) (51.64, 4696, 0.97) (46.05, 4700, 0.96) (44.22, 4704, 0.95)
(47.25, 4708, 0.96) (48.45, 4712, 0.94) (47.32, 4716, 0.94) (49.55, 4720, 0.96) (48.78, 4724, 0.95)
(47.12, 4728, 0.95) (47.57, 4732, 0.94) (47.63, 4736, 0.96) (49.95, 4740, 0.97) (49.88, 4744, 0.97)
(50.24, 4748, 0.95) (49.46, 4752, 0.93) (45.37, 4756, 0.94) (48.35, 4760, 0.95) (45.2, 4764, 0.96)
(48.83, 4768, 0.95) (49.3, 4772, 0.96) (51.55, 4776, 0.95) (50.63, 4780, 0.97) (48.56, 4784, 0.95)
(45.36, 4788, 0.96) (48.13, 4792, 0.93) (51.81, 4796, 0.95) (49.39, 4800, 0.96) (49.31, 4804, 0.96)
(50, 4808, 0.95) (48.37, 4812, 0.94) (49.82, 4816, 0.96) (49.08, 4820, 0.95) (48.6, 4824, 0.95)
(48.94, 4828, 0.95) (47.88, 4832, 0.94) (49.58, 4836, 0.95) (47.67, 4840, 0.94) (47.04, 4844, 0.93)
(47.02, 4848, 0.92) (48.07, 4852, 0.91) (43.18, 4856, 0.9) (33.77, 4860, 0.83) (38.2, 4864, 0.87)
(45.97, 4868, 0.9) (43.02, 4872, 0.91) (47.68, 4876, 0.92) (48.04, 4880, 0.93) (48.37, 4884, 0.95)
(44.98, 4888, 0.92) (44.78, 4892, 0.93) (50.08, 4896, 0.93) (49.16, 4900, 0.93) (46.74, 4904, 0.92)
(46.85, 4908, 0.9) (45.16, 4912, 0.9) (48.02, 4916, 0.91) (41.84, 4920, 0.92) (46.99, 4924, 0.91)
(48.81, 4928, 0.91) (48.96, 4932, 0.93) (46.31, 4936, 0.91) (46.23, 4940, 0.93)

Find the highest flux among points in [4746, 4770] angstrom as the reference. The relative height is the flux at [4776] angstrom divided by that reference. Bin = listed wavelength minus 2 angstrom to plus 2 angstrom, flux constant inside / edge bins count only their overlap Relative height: 1.03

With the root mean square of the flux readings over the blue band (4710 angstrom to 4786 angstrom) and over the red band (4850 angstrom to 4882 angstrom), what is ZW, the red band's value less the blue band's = -5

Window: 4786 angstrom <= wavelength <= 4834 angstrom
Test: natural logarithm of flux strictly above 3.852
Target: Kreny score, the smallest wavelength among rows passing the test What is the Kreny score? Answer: 4792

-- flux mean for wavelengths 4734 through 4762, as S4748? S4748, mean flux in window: 48.7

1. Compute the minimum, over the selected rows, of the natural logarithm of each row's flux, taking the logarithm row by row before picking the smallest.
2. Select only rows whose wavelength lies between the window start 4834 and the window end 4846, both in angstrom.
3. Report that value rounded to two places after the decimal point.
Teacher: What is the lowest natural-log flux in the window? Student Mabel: 3.85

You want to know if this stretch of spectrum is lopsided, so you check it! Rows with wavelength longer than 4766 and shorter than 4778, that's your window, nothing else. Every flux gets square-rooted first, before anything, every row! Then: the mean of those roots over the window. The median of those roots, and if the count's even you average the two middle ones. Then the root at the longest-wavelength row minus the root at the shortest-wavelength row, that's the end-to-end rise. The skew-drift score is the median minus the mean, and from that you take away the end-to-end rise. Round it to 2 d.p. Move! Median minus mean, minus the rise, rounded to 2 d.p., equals -0.23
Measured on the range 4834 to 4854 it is 0.09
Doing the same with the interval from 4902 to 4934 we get -0.14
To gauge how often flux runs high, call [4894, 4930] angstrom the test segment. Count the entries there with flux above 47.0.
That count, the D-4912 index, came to 4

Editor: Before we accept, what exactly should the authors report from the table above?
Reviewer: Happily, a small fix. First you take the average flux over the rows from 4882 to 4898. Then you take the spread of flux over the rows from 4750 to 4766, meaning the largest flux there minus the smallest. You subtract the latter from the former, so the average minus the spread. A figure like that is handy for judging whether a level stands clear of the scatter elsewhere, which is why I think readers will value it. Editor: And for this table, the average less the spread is 42.8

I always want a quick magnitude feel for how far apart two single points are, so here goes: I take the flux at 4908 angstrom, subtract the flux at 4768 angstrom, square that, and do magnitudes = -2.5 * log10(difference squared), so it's -1.5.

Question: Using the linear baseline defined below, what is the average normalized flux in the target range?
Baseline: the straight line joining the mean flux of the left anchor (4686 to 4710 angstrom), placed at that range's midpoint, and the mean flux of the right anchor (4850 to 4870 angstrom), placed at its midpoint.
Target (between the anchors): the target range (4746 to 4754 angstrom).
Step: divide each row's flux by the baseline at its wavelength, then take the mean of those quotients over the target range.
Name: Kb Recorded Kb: 1.09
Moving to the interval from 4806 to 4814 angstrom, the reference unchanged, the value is 1.13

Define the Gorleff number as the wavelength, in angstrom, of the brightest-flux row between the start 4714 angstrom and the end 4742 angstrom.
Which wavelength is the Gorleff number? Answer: 4740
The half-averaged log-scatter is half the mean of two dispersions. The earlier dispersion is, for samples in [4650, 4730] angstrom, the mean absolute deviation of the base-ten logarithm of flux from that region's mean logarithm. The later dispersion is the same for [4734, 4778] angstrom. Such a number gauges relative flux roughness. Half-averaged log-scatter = 0.0071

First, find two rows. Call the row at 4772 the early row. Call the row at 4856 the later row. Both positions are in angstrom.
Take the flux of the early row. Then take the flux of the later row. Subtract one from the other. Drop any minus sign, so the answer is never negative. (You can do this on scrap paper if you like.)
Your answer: 6.1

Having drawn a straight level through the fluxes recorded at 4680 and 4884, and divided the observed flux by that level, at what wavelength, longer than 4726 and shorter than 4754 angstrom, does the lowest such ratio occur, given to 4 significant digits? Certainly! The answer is 4728 angstrom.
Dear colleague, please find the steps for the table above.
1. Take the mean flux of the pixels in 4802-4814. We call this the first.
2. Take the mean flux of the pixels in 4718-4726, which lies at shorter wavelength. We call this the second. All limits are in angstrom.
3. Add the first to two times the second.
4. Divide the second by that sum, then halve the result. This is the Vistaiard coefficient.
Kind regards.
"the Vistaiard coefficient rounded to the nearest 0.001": 0.167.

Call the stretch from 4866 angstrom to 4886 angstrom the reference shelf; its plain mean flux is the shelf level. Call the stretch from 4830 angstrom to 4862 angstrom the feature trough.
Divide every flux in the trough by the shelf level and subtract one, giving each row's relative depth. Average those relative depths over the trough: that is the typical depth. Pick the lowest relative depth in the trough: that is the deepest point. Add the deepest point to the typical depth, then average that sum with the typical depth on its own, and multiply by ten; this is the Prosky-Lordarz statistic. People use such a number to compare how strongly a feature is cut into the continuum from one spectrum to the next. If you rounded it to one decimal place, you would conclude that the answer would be -1.6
